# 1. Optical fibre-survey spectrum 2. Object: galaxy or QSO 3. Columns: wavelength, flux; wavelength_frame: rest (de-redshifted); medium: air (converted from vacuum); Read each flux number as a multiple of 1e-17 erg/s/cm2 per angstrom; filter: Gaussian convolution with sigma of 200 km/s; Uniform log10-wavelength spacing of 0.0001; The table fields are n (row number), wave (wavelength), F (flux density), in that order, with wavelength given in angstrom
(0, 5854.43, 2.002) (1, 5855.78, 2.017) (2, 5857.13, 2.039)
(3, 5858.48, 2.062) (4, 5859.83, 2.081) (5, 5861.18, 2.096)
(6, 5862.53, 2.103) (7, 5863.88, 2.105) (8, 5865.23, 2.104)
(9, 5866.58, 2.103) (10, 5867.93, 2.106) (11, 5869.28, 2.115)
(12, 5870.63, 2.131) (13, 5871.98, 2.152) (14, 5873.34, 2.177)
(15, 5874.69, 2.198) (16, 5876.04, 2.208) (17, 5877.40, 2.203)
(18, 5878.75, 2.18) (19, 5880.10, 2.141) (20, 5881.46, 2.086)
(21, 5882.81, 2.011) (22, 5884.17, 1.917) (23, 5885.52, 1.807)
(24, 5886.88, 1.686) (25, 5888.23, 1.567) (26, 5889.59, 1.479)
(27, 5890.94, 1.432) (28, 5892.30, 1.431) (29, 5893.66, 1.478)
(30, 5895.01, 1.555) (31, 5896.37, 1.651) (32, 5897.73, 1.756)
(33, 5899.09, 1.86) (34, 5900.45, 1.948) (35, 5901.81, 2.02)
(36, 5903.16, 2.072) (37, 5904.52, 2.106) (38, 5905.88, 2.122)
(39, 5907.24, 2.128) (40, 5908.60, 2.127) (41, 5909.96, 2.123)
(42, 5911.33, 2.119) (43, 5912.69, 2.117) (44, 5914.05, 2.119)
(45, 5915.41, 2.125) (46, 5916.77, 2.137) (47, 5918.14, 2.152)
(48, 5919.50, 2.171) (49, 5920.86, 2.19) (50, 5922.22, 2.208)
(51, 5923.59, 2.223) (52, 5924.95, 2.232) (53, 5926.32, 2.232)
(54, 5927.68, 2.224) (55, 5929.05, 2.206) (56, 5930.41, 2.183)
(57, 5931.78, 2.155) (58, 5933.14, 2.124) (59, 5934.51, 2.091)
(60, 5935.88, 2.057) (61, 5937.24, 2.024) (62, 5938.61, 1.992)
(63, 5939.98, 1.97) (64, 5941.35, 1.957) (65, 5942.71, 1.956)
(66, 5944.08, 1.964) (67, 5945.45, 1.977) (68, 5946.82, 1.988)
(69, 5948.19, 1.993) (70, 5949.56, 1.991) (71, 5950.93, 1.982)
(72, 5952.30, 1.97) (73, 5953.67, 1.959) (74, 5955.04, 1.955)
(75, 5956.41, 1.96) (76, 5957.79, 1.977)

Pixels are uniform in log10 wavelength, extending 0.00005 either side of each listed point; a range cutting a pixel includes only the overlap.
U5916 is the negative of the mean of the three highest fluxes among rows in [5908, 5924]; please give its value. -2.21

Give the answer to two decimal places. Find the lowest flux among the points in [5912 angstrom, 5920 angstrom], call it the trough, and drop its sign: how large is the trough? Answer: 2.12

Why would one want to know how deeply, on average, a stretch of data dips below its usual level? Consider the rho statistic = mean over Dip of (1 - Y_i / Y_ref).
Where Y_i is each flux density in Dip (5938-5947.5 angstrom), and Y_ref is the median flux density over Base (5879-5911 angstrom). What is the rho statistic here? -0.029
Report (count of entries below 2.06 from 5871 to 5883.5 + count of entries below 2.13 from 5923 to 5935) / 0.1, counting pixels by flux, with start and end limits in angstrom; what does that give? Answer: 30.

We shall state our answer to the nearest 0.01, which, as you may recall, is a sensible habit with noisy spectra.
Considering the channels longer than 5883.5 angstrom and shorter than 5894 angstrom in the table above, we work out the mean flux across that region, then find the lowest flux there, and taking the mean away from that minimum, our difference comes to -0.17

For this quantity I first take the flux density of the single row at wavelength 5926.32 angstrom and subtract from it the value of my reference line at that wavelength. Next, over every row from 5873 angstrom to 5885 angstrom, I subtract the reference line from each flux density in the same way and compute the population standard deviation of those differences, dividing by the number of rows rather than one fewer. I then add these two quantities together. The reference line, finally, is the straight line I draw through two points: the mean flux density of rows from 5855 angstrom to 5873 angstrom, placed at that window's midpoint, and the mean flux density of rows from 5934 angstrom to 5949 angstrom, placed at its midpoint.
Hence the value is 0.31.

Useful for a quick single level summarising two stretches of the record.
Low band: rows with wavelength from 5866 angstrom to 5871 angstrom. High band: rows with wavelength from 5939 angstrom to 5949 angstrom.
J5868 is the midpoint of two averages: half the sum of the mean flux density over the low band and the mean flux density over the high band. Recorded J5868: 2.04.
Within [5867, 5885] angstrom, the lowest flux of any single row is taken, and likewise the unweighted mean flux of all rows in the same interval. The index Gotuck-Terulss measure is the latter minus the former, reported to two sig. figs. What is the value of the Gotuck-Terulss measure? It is 0.21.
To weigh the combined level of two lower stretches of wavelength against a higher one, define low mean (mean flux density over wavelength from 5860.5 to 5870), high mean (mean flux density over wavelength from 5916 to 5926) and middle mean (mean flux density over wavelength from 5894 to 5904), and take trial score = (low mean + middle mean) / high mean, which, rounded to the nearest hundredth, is 1.80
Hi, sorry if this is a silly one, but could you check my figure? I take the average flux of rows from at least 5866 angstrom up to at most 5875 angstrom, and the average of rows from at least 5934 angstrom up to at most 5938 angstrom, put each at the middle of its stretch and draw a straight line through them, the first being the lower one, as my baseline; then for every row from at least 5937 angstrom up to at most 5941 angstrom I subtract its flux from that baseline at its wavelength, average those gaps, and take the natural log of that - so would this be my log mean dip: -2.8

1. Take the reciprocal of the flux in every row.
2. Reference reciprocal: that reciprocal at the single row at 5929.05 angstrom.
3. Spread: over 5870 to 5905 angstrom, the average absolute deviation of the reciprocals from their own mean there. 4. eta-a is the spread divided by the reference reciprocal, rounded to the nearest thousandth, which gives 0.162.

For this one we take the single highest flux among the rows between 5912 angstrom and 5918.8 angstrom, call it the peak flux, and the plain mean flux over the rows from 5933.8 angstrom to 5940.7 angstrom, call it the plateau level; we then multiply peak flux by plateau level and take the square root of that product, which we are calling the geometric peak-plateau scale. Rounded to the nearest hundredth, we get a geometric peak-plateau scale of 2.09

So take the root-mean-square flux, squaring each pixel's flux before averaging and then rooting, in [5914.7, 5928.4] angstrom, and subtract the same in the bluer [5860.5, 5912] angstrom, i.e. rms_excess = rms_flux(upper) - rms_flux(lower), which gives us 0.21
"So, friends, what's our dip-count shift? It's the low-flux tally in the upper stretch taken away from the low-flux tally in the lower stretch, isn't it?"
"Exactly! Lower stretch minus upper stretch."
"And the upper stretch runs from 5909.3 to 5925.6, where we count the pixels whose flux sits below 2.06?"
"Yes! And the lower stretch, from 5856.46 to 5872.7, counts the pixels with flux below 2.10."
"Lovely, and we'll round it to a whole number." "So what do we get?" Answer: 4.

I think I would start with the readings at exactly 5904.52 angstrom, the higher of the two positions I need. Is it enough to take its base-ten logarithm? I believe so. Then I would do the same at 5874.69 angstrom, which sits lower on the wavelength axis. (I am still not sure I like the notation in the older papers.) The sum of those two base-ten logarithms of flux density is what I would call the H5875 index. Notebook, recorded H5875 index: 0.67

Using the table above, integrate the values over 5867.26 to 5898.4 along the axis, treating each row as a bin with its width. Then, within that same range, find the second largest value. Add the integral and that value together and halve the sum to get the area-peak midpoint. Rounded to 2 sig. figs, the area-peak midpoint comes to 31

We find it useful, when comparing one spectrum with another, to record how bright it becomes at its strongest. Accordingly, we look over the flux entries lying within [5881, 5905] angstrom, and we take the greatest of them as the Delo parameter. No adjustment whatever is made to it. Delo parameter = 2.106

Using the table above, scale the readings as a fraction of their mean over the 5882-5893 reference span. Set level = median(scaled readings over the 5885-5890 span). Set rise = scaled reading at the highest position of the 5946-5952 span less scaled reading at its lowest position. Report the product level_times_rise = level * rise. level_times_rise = 0.00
